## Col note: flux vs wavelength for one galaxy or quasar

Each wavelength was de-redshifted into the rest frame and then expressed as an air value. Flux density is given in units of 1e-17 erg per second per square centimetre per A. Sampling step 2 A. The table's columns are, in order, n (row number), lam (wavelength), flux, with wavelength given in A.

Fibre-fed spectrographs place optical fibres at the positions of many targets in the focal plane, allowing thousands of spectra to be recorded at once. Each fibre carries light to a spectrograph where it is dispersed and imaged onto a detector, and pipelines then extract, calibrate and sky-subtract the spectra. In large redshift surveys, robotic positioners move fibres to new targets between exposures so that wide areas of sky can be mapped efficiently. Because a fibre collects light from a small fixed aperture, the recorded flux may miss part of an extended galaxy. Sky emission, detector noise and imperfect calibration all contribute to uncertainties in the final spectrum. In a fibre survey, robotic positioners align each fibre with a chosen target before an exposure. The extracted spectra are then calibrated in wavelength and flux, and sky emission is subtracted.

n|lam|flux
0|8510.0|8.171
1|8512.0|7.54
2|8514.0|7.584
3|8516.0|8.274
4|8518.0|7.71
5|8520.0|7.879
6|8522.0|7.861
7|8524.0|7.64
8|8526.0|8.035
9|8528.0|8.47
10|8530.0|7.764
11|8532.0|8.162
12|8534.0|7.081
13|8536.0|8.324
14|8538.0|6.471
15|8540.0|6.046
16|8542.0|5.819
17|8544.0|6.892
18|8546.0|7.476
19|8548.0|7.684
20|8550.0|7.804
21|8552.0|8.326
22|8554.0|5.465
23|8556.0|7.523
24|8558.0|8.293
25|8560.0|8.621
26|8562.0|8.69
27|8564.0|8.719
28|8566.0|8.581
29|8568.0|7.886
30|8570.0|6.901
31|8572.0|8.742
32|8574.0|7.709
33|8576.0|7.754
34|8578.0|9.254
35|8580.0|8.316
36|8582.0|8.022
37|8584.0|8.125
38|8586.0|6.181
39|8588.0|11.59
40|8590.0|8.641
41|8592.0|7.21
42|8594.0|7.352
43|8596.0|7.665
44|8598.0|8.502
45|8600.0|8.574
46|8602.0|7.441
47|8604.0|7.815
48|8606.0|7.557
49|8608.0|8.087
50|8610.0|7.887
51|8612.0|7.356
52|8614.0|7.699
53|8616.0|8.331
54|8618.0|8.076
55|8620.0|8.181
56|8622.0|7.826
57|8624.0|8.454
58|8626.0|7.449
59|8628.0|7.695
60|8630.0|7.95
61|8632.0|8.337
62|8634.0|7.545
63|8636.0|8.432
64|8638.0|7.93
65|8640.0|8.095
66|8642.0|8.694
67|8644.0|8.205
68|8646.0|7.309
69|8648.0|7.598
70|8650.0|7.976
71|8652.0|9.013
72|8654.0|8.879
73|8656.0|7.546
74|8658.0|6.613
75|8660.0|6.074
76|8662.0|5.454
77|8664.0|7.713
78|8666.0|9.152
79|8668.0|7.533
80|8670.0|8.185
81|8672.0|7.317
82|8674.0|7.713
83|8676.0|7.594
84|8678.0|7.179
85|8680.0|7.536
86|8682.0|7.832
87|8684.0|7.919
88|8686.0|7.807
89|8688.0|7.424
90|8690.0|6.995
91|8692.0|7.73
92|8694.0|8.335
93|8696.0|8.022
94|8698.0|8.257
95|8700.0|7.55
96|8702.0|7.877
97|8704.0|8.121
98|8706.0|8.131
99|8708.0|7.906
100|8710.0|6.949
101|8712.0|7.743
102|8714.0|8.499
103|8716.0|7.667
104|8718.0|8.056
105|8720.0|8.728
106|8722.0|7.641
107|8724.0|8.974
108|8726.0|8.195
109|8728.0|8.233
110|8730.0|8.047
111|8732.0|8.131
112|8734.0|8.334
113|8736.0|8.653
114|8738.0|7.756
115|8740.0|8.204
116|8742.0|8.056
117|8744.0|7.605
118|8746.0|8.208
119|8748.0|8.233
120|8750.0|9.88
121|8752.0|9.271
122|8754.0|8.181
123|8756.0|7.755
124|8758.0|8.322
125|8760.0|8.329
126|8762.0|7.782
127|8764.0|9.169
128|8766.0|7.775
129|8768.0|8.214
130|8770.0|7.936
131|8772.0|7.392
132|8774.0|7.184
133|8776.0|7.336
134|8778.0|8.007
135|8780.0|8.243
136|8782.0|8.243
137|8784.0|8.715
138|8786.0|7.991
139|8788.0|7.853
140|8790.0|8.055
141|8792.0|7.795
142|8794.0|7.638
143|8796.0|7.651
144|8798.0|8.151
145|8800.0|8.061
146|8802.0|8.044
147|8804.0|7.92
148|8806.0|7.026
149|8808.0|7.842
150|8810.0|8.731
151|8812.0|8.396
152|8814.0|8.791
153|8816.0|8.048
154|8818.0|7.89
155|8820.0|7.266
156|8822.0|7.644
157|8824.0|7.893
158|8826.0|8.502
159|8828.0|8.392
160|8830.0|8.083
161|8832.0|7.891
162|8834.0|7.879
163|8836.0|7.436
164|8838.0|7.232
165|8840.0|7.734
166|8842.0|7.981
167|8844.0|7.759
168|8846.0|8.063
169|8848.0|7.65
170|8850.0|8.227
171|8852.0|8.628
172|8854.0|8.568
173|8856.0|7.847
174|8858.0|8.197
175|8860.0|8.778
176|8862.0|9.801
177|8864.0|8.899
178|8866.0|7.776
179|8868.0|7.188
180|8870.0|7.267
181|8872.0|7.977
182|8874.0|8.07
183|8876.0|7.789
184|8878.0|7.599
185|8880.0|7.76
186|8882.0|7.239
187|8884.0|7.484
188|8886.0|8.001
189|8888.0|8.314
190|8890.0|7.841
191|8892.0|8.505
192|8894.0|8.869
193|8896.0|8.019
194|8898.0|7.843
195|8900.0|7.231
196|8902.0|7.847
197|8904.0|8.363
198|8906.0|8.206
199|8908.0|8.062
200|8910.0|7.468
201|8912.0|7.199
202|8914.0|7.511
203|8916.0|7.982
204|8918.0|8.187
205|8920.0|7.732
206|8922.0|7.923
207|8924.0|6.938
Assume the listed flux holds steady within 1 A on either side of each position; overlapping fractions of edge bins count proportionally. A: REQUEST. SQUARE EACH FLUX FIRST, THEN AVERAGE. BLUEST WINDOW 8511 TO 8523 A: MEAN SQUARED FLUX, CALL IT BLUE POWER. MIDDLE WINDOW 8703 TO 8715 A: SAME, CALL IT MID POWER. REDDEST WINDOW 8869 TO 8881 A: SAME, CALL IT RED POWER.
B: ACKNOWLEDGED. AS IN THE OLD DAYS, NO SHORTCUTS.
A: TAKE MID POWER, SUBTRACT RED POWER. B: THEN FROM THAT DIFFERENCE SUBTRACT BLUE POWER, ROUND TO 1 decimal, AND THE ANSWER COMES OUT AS -58.5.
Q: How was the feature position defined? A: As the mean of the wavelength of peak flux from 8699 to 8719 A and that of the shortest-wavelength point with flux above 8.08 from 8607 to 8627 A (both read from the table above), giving 8661 A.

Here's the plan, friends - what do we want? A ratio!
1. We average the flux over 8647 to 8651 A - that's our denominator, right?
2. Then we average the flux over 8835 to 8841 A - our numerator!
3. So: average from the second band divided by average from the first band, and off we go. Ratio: 0.96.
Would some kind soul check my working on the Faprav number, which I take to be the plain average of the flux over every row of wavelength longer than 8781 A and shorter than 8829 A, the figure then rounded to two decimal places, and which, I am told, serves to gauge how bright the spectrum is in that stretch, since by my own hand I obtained 8.02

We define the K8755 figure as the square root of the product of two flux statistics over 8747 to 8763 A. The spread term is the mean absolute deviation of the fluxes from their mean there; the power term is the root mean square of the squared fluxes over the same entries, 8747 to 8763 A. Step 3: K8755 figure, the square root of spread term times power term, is 6.4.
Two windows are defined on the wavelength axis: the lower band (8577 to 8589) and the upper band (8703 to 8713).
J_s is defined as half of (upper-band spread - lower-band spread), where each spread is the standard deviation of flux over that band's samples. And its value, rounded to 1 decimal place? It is -0.6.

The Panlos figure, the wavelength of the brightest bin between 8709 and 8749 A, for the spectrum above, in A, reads 8724.0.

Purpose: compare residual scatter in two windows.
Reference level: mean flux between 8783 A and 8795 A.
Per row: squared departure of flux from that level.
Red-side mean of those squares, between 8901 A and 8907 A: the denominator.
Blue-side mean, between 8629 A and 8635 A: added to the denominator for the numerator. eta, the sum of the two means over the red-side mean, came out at 2.7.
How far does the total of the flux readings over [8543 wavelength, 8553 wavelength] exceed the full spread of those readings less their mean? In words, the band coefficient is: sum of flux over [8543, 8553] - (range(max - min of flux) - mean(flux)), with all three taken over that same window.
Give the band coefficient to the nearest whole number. 44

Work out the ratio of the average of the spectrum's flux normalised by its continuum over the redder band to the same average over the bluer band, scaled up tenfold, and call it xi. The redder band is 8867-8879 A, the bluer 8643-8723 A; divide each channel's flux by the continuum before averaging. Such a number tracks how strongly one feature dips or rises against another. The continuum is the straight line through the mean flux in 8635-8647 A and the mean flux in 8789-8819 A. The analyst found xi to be 10.03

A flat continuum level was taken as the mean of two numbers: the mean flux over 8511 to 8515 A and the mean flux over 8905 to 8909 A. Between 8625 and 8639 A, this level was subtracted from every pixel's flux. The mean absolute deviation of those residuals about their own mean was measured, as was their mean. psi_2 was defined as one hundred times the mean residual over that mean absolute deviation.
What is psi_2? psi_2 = 20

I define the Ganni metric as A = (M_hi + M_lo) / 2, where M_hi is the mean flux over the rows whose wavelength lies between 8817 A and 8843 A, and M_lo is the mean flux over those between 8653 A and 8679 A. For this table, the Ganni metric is 7.65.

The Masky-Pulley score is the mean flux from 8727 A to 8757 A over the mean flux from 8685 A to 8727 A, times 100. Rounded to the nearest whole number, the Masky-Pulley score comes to 105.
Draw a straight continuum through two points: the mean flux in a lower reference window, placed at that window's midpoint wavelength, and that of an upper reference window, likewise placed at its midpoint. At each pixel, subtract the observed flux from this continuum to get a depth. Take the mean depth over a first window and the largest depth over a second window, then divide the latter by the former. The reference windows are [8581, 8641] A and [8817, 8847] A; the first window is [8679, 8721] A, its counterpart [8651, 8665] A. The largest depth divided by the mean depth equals 33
